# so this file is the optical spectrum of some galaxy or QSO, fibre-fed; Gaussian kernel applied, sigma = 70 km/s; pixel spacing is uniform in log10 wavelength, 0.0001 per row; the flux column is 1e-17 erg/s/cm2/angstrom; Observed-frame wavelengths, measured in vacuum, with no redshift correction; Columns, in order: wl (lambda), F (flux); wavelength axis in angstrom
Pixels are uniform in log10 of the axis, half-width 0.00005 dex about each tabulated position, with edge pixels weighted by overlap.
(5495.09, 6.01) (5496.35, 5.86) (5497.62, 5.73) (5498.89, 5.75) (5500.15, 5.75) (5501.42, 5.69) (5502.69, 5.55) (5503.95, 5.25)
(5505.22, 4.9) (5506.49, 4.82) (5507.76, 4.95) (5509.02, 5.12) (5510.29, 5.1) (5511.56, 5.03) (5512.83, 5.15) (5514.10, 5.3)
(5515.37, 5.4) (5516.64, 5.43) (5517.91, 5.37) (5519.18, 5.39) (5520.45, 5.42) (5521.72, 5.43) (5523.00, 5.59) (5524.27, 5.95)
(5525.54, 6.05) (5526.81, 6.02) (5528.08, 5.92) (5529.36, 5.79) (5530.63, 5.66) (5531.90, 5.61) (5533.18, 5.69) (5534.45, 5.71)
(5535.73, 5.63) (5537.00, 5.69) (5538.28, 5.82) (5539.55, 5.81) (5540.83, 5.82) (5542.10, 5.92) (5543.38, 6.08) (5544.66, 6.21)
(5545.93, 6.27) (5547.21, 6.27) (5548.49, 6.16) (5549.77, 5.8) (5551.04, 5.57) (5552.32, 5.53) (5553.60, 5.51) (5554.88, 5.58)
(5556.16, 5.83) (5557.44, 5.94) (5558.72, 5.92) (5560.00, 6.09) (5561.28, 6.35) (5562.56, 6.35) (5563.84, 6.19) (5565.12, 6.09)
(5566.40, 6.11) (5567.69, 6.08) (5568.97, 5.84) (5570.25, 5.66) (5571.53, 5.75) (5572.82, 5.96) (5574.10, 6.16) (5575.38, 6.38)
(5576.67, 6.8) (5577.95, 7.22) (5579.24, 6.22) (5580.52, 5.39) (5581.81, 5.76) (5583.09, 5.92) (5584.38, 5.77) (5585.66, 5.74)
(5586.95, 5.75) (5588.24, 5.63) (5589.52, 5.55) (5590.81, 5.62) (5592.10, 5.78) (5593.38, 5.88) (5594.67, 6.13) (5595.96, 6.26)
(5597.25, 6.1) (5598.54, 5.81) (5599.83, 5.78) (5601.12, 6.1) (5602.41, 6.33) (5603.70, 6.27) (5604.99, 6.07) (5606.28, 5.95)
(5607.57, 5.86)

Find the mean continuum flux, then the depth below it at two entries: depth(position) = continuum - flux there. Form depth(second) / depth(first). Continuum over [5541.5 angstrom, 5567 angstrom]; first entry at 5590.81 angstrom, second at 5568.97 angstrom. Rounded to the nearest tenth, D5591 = 0.4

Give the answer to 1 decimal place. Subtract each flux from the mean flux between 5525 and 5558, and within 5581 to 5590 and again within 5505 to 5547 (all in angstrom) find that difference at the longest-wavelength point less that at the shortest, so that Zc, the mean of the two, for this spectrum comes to -0.6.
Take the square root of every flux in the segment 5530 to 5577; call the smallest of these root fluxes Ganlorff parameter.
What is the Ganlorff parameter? 2.35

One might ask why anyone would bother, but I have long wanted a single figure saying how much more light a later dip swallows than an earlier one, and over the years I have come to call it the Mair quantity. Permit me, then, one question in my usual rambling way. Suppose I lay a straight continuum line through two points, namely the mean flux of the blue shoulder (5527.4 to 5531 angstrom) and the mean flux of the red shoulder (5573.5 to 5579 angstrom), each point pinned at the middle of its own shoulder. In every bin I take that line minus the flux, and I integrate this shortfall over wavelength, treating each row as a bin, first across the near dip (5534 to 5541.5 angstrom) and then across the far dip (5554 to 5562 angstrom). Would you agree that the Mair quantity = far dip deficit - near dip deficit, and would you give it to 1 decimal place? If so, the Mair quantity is 1.3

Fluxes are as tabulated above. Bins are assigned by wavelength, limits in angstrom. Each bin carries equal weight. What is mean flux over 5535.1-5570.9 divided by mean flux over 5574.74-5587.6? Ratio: 0.97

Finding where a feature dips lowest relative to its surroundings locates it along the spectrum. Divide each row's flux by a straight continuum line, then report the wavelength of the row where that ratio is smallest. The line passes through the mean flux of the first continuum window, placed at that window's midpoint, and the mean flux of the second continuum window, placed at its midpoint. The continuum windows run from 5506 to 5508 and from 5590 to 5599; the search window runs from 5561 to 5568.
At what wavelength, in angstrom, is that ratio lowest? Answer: 5567.69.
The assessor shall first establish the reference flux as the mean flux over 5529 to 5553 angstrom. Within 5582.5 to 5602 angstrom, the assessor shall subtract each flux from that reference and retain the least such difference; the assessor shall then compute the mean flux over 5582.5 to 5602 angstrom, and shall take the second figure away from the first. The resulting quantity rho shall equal -6.3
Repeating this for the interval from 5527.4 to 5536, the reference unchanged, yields -5.8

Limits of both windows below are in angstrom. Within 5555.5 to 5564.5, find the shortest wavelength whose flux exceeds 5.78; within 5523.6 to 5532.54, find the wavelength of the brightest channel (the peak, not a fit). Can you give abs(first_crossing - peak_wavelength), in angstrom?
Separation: 30.6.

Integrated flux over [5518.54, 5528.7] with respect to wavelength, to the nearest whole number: 58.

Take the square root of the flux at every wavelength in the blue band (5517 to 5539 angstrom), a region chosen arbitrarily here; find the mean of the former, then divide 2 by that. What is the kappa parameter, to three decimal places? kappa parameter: 0.839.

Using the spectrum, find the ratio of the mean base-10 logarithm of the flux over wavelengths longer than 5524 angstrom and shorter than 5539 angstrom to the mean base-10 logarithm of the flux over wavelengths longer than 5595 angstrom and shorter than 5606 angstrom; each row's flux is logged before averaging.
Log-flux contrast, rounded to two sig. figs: 0.97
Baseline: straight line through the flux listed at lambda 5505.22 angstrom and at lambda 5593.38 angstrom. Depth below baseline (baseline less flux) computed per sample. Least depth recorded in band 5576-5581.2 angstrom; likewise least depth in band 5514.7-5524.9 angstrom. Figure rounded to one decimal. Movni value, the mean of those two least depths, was -1.2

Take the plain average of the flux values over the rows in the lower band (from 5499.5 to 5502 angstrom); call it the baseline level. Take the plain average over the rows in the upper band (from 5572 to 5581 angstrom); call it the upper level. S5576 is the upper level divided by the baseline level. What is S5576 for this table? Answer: 1.10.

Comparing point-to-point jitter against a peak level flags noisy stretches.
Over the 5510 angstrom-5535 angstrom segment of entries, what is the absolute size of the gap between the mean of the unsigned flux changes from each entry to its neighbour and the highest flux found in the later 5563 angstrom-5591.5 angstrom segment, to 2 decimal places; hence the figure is 7.13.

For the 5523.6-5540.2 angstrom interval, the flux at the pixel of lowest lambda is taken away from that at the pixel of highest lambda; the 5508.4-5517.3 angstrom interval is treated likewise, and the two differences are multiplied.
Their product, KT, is -0.04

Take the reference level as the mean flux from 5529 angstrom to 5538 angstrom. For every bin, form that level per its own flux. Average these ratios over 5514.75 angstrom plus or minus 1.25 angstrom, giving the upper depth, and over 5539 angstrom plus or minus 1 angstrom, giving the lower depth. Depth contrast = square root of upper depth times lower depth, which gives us 1.02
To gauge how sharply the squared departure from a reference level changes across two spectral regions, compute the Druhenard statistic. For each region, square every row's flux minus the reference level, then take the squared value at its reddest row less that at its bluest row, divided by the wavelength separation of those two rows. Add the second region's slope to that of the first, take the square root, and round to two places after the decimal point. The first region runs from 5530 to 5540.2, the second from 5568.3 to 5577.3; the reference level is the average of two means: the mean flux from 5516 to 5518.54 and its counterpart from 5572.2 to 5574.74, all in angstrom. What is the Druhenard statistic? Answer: 0.38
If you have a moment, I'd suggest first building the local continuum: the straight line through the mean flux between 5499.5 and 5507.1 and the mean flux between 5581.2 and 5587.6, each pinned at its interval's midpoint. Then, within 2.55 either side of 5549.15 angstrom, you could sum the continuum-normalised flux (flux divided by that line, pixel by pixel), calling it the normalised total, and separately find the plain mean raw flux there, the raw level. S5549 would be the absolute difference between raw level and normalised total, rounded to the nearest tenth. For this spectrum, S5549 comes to 1.7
